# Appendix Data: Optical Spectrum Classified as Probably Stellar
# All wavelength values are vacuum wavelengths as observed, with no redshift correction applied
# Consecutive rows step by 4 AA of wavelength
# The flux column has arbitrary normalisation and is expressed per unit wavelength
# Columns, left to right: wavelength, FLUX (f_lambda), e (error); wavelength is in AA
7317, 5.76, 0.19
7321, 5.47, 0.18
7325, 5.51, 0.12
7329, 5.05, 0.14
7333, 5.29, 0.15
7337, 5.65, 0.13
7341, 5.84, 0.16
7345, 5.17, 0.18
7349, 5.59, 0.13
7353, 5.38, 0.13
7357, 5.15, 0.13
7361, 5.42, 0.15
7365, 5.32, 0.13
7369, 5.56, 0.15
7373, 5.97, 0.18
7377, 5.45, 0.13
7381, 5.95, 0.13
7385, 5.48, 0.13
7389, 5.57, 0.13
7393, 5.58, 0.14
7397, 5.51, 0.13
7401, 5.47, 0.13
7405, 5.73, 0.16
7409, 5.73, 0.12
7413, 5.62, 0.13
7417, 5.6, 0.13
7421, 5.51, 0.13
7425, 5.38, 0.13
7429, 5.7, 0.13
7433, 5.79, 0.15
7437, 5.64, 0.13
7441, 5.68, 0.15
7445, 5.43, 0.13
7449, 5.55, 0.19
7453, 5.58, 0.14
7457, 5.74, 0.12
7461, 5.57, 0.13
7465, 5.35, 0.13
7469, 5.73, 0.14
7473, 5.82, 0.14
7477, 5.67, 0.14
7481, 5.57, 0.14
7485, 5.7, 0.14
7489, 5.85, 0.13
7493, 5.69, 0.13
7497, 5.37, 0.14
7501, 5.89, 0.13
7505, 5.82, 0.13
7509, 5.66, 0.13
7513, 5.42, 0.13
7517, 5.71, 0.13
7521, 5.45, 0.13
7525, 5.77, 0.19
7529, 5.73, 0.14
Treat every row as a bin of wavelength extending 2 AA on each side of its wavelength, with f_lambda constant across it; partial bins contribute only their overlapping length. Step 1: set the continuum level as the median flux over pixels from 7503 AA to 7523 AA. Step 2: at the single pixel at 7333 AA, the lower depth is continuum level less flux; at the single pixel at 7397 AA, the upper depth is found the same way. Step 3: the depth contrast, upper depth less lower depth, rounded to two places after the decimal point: -0.22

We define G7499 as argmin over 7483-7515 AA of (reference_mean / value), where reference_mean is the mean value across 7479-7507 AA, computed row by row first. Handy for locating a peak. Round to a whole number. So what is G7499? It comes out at 7501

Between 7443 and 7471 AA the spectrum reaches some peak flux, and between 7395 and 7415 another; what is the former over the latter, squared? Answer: 1.00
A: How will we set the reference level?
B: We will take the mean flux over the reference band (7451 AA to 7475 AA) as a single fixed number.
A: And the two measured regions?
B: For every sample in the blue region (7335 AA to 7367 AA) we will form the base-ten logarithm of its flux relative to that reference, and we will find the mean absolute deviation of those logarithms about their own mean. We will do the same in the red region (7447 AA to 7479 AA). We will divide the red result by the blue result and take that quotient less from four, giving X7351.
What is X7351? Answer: 3.41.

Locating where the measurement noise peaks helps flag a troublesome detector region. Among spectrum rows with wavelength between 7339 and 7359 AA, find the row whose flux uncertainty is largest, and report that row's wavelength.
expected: 7345 AA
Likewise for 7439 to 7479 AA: 7449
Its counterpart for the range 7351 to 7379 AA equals 7373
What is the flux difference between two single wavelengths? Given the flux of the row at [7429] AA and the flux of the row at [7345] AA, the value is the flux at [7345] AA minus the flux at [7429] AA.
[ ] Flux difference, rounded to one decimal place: -0.5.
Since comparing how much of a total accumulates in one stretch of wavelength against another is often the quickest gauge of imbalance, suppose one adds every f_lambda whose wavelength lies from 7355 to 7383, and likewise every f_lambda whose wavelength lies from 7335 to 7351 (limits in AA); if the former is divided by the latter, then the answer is 1.74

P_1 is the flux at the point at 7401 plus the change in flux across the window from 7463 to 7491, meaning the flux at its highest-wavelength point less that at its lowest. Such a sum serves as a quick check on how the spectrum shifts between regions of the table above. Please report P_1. 6.0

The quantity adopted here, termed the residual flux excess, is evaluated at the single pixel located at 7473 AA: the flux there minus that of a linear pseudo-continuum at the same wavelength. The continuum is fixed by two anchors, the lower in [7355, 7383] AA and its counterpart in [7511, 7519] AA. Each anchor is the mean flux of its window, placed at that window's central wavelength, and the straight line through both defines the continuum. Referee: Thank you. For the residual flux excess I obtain 0.26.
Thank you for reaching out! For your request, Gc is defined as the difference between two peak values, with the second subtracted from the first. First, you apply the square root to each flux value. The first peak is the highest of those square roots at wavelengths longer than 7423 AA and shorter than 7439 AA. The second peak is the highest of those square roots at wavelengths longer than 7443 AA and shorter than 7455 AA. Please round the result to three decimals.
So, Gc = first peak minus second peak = 0.044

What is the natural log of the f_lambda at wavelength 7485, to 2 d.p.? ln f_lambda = 1.74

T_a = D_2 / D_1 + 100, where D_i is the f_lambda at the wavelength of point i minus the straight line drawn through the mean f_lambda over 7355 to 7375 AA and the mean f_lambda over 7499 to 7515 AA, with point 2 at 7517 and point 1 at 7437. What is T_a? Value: 100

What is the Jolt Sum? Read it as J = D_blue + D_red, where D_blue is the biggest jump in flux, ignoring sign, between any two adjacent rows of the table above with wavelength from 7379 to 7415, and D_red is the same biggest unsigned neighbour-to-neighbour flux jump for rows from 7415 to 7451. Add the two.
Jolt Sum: 0.79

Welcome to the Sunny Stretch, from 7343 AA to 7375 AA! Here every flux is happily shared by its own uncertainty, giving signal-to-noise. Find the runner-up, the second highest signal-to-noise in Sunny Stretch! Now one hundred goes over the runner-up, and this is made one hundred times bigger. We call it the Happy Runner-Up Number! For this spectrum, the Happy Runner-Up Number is 242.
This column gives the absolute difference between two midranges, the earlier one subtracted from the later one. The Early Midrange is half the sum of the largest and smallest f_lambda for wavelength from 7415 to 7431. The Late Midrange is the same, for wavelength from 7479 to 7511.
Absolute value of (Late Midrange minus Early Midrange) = 0.09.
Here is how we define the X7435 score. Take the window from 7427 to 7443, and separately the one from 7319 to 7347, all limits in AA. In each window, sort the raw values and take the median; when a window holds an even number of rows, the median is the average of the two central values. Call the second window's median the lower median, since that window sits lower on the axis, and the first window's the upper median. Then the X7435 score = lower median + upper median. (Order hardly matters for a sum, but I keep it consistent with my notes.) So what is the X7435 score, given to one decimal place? 11.2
